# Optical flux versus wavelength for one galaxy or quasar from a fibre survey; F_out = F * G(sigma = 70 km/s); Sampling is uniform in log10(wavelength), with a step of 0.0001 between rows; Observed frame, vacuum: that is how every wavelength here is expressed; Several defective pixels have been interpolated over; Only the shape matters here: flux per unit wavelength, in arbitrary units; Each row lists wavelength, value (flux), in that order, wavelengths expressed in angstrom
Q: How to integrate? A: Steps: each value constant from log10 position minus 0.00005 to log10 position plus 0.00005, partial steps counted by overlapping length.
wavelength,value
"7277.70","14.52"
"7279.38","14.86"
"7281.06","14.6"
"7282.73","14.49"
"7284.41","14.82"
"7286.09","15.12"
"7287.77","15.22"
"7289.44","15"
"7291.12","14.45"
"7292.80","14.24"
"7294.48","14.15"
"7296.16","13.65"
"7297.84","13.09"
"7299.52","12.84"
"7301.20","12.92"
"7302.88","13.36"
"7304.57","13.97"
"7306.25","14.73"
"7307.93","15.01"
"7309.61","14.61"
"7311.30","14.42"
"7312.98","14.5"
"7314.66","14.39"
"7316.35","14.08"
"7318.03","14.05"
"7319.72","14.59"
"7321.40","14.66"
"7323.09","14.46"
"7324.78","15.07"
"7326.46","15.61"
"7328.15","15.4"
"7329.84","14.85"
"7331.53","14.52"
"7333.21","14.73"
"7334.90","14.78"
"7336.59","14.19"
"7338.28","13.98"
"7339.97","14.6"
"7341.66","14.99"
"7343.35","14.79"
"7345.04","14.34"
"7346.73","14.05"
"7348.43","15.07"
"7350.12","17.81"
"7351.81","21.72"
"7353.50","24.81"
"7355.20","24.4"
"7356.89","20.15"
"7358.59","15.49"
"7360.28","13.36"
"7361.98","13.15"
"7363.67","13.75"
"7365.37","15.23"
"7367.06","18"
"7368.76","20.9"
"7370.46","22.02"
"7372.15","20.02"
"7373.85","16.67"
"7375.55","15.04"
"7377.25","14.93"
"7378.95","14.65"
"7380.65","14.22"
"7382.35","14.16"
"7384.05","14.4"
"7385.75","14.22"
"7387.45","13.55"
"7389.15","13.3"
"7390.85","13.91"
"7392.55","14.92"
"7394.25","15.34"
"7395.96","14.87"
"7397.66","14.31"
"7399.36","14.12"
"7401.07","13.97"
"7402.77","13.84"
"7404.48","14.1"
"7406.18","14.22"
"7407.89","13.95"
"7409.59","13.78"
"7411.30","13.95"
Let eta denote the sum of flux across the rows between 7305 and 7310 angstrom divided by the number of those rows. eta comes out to 14.8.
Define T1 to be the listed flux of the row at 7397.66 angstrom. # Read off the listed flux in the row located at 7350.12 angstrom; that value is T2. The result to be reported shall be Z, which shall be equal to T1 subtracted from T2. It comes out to 3.5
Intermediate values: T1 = 14.31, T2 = 17.81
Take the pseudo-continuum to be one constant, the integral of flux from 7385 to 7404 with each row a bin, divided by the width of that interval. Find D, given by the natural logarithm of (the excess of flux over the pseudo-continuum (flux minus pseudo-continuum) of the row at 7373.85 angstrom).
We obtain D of 0.9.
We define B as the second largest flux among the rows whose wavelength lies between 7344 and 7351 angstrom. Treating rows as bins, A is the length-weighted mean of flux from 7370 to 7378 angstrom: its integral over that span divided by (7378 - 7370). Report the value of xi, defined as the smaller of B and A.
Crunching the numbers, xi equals 15.1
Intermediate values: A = 18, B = 15.07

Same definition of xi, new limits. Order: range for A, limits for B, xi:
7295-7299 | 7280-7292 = 13.4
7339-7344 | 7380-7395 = 14.8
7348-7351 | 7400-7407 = 14.1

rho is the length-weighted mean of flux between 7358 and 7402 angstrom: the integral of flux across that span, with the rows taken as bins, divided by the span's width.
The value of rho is 15.3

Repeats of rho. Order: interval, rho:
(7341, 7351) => 15.2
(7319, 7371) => 16.3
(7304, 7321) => 14.5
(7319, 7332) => 14.9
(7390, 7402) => 14.5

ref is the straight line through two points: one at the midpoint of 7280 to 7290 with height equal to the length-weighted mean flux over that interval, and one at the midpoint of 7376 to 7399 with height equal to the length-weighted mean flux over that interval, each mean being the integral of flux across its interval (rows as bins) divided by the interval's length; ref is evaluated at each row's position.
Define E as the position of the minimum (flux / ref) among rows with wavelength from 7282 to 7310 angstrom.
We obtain 7299.52 angstrom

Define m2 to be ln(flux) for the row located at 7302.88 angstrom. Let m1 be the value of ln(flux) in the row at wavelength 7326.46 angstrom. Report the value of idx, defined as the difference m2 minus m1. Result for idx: -0.16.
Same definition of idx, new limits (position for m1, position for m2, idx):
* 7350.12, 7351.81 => 0.20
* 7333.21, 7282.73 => -0.02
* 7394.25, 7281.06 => -0.05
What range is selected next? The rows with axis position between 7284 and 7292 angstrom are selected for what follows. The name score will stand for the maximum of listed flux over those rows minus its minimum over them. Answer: 0.8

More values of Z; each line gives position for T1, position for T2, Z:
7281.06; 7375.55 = 0.4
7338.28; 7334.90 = 0.8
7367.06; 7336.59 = -3.8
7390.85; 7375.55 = 1.1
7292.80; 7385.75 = 0.0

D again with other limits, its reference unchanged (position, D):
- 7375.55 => -0.2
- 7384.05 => -1.7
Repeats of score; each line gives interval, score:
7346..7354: 10.8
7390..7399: 1.4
